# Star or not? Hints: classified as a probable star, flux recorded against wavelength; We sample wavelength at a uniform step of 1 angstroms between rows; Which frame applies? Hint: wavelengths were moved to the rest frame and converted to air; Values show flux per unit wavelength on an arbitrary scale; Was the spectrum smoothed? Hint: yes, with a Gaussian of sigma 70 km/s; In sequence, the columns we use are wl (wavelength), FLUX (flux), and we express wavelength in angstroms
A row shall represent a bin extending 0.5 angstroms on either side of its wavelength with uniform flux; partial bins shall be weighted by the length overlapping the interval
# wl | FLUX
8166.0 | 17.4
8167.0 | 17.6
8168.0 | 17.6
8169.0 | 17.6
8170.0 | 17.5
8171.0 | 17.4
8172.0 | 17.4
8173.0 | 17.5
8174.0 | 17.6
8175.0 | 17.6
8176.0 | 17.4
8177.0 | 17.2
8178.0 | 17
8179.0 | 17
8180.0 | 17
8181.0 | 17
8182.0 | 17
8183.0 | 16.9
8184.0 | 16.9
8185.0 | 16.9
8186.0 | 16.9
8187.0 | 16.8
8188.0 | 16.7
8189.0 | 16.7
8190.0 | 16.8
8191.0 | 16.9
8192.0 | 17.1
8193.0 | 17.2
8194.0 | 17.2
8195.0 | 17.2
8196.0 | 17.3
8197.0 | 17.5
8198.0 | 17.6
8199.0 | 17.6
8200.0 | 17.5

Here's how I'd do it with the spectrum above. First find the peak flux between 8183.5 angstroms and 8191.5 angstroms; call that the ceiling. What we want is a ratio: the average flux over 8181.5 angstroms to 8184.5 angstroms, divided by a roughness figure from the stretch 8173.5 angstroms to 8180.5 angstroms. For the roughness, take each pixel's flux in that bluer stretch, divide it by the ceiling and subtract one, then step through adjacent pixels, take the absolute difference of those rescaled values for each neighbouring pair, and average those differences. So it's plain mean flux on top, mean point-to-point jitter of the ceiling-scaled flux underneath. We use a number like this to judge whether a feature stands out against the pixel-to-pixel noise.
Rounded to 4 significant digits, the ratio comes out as 2862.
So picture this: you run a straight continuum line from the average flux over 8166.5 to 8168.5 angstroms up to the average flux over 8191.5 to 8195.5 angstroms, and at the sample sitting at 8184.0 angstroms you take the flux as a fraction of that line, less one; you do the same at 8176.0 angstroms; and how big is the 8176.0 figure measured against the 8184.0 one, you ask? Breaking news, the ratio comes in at 0.14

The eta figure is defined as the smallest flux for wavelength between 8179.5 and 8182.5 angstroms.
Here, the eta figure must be 17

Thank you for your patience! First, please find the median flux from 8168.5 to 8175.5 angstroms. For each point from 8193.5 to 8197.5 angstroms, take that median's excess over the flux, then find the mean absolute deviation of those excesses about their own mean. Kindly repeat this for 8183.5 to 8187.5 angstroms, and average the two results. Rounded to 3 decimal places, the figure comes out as 0.069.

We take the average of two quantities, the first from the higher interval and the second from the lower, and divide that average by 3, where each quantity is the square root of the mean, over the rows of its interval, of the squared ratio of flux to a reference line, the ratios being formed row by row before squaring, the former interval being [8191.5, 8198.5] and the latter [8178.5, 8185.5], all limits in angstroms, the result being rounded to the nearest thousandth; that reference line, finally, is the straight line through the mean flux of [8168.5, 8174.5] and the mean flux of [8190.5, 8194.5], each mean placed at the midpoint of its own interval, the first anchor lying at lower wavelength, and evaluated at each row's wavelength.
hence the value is 0.332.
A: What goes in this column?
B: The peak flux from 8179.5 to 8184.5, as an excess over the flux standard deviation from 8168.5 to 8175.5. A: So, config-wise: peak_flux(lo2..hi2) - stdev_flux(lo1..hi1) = 16.9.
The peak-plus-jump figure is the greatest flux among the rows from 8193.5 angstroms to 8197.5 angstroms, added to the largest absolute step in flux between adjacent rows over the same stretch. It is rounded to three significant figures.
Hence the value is 17.7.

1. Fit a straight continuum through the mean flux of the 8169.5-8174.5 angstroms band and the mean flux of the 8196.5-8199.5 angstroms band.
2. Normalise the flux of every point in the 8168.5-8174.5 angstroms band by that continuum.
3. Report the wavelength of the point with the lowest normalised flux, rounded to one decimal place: 8172.0 angstroms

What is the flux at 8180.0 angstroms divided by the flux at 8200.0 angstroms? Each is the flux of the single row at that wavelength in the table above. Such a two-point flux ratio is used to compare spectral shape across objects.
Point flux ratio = 0.971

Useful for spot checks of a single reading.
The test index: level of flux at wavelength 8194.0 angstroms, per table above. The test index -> 17.2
